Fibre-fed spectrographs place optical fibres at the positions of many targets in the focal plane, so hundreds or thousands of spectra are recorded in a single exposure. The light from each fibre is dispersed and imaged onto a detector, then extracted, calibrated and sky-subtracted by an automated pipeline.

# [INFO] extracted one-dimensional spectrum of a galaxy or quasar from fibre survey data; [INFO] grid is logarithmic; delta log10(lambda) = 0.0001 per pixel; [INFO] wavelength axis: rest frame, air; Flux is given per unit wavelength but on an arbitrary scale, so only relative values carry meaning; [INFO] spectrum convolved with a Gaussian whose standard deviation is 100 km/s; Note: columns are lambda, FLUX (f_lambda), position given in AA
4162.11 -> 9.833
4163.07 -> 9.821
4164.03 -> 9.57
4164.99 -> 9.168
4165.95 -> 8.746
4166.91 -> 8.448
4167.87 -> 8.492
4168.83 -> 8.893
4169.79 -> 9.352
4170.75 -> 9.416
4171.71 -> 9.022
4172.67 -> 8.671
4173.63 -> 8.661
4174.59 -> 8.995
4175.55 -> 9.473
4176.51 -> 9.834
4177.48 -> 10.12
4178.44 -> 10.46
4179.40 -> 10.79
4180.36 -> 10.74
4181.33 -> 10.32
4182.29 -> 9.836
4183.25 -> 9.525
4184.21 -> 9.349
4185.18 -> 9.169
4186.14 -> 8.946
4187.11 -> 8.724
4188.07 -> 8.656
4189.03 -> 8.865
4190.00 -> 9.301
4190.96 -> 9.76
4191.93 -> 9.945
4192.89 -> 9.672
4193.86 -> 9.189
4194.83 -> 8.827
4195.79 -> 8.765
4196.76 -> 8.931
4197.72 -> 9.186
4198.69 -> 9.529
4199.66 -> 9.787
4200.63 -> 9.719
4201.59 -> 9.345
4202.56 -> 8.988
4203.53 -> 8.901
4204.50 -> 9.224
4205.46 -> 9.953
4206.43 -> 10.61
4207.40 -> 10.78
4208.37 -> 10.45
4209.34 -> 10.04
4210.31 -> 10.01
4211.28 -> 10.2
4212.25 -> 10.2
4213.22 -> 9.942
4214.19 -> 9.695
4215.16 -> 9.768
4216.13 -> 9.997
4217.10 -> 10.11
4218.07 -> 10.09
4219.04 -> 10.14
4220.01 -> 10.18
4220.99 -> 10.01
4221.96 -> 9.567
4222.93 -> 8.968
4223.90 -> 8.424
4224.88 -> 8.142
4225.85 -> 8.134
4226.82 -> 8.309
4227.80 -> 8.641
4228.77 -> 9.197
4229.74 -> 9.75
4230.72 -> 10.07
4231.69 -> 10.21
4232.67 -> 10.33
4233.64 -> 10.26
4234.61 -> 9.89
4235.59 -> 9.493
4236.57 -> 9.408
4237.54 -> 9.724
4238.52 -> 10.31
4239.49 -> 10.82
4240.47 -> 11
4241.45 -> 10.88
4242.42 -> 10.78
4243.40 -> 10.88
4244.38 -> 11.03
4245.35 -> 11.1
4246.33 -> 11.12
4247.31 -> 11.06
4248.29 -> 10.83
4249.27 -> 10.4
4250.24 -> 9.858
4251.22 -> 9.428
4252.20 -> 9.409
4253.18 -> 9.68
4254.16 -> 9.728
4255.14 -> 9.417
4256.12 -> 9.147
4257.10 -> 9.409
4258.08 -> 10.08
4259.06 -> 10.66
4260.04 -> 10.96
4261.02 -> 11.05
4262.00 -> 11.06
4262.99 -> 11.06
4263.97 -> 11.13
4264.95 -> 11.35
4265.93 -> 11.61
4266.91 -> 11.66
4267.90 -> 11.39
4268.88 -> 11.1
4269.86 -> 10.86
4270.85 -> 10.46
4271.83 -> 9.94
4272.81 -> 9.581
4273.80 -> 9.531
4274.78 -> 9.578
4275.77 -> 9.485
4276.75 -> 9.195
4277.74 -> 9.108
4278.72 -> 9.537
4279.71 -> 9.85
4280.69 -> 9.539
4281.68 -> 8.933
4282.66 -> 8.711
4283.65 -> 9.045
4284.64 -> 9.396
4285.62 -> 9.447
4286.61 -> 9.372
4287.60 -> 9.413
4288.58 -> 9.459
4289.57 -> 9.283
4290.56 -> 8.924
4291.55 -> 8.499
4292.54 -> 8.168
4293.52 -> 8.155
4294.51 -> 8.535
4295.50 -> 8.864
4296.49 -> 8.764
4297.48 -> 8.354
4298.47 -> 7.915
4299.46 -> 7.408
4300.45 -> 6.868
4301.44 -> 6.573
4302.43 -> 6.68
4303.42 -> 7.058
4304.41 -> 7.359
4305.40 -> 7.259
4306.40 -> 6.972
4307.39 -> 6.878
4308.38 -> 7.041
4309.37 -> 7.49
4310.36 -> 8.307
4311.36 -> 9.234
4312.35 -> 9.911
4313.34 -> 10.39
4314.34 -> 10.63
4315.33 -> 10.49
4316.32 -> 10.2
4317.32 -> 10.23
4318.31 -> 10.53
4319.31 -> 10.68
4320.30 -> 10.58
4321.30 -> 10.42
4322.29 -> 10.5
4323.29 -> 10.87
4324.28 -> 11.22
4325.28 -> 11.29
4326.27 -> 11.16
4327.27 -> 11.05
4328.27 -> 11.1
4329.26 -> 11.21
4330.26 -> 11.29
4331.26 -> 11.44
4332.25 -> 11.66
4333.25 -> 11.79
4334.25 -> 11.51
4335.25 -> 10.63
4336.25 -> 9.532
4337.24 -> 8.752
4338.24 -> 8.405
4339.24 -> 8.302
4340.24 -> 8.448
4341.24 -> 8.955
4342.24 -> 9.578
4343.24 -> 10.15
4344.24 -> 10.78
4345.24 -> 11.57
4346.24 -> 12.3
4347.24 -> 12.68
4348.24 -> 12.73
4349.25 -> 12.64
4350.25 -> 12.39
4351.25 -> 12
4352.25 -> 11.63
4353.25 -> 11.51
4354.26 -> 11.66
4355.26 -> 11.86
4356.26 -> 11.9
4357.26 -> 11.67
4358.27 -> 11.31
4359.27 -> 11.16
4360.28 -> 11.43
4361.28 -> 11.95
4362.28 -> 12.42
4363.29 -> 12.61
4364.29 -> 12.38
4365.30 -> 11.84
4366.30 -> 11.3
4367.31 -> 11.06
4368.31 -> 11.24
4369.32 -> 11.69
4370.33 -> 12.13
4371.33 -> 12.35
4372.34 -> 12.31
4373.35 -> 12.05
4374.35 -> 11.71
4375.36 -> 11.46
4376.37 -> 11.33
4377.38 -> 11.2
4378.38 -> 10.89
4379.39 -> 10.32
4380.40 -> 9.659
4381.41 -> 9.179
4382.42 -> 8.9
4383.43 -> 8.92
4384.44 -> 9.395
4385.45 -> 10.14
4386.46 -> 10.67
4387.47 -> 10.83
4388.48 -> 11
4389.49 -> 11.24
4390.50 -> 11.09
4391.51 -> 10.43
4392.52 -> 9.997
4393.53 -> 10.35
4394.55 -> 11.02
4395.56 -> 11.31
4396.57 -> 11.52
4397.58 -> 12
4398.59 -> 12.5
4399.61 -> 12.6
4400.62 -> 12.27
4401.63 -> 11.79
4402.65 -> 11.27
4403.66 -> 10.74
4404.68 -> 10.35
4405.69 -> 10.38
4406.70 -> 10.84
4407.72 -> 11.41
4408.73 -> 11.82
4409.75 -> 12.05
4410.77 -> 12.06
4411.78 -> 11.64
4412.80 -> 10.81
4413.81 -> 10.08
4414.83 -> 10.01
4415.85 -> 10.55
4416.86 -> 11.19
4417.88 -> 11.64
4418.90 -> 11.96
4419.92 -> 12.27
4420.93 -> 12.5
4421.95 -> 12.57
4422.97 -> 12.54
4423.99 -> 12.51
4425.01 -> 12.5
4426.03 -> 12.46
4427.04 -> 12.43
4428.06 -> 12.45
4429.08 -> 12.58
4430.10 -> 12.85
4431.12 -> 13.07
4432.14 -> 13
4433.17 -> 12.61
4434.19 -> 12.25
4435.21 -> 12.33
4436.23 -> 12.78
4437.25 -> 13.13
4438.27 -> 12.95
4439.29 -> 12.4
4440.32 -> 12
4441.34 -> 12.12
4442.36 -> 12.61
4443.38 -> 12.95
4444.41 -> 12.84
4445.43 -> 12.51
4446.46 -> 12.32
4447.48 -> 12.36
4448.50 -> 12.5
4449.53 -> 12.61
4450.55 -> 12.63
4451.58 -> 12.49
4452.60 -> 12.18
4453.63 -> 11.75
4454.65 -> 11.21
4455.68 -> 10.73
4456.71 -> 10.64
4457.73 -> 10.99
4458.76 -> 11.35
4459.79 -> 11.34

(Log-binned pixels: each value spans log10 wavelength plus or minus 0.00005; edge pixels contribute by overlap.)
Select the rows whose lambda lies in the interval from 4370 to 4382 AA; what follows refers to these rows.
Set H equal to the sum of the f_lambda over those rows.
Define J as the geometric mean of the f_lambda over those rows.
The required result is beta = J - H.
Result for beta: -123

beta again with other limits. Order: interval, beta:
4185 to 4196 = -101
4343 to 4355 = -130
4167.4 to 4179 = -102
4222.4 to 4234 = -101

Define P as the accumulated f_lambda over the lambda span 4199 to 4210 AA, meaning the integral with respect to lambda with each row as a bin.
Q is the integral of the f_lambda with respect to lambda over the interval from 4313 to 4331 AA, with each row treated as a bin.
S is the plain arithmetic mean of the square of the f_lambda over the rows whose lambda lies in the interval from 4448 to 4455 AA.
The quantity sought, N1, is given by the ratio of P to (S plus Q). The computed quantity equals 0.31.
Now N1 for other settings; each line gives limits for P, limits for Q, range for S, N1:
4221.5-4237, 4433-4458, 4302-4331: 0.36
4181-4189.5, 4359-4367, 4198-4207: 0.42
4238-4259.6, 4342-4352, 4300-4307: 1.34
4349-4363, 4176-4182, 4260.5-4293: 1.03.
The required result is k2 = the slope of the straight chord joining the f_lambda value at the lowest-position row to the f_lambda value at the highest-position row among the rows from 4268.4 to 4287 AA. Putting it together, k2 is -0.10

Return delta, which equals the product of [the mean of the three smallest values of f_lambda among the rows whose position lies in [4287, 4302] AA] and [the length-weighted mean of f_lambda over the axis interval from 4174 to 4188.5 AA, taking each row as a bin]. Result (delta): 67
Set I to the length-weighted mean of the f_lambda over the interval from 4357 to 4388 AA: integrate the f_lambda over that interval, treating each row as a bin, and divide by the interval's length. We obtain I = 11.1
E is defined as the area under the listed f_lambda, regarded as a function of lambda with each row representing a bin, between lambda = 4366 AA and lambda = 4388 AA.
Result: 239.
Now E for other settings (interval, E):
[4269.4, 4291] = 205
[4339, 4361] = 248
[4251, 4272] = 221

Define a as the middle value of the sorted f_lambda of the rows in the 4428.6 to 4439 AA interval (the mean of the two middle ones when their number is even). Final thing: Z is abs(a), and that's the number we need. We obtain 13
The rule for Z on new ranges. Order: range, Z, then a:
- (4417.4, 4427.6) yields 12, 12.5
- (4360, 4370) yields 12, 11.8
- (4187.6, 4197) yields 9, 9.1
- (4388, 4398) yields 11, 11.1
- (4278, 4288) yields 9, 9.4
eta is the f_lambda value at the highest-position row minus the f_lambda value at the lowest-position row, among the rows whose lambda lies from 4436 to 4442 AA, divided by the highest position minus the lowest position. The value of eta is -0.13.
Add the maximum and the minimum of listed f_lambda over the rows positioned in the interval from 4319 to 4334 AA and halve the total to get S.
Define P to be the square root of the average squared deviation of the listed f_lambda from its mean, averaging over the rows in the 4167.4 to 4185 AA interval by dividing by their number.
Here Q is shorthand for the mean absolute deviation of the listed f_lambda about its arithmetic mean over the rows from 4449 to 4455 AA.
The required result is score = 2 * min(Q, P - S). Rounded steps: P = 0.69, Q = 0.44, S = 11.1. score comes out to -20.8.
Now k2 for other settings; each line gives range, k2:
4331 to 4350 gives 0.07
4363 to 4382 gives -0.19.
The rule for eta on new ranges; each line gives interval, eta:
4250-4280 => 0.00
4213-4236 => -0.02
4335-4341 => -0.44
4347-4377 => -0.05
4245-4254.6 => -0.16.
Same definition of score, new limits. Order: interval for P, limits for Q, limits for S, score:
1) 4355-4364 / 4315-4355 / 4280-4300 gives -16.0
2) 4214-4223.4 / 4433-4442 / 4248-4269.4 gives -20.1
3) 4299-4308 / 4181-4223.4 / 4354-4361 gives -22.5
